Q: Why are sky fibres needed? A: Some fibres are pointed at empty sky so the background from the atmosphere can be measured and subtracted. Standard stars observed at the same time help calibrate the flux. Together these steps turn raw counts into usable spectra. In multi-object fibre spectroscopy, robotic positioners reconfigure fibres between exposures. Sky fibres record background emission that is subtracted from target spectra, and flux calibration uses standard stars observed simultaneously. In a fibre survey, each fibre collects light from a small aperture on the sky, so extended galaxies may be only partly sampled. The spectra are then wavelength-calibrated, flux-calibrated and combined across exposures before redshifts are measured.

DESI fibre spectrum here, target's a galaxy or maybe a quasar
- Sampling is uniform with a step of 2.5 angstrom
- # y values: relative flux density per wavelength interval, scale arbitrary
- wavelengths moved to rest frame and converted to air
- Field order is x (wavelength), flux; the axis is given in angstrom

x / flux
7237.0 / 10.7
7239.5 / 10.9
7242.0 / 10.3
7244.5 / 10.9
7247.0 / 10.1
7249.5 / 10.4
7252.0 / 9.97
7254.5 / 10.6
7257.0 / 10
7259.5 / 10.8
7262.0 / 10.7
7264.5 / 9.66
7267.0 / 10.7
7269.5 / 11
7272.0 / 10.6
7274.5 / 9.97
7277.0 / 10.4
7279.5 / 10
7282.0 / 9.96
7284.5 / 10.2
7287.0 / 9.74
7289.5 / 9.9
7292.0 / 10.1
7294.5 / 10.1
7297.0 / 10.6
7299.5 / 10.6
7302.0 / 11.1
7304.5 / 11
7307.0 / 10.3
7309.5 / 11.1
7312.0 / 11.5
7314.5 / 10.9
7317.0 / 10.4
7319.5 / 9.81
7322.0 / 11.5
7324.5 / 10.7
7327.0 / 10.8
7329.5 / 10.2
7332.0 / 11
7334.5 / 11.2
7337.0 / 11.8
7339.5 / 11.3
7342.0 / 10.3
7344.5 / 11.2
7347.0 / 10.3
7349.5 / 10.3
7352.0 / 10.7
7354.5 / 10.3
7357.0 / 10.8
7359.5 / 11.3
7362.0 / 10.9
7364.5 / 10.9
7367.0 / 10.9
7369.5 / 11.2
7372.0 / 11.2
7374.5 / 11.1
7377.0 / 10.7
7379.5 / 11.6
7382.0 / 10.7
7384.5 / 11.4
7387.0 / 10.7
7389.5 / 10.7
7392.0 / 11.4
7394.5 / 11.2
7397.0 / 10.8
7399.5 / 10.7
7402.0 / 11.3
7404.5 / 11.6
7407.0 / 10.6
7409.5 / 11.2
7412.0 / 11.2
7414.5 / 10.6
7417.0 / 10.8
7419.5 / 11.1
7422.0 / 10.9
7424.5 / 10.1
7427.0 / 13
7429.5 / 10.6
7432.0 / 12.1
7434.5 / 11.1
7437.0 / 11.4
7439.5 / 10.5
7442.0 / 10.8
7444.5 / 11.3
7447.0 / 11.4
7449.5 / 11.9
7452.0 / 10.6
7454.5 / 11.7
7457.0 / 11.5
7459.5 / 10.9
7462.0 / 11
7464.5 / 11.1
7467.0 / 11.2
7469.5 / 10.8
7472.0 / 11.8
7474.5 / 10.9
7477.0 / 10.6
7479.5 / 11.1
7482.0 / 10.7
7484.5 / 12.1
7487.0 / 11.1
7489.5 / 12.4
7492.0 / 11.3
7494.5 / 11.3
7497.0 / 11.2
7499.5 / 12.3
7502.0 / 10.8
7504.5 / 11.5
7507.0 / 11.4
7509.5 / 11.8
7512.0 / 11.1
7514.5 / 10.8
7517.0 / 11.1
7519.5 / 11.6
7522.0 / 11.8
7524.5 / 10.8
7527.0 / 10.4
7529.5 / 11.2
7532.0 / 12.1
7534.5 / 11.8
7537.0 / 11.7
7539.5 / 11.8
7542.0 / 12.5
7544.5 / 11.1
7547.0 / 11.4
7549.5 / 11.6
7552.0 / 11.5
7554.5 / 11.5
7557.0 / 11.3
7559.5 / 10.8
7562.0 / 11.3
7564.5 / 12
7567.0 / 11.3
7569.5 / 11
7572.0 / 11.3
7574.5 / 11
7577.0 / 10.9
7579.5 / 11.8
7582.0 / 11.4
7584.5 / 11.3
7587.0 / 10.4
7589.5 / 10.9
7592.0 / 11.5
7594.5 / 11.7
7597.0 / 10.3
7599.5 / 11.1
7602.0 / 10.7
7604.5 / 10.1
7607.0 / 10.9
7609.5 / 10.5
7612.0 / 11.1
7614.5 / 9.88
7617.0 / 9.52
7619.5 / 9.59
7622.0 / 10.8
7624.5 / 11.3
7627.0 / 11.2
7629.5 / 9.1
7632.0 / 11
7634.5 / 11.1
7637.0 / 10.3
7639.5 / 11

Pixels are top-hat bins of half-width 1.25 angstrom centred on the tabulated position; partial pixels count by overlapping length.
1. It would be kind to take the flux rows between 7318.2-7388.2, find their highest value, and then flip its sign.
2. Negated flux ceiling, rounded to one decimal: -11.8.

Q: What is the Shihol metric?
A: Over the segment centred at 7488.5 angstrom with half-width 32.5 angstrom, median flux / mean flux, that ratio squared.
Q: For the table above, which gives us 0.98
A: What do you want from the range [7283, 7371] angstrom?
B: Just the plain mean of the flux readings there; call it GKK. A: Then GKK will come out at 10.7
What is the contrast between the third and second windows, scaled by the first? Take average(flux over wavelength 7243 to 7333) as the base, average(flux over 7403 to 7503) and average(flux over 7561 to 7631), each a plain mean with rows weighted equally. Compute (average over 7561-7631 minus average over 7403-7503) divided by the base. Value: -0.03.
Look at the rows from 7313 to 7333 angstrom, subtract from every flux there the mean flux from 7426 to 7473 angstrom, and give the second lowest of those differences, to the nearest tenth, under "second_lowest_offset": -1.1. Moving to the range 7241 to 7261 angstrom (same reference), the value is -1.3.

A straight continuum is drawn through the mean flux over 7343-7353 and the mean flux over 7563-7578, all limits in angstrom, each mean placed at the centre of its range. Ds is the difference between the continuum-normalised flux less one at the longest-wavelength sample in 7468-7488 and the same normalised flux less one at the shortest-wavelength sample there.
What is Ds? 0.02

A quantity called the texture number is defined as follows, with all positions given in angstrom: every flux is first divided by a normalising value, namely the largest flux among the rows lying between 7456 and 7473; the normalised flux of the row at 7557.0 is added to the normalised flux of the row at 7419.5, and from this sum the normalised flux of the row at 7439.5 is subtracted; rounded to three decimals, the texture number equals 1.008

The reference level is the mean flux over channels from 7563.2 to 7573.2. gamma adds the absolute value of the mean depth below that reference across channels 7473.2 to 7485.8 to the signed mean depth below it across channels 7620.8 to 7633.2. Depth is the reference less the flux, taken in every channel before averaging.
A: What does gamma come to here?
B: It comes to 1.04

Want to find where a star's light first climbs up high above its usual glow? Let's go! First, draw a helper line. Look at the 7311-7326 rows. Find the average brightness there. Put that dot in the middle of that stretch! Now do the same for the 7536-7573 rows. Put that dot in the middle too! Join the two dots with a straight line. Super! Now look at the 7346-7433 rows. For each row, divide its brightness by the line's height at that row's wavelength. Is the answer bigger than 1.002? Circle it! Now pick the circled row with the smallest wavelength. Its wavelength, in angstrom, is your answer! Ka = 7359.5 angstrom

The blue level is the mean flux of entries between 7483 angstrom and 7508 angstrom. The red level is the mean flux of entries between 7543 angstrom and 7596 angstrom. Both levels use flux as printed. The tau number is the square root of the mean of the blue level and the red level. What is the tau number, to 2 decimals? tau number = 3.38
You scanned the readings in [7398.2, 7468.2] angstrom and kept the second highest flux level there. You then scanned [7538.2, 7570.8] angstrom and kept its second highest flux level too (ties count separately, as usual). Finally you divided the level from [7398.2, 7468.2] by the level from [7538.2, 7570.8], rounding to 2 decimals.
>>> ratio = 1.01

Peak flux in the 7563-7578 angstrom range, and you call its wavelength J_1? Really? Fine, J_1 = 7564.5 angstrom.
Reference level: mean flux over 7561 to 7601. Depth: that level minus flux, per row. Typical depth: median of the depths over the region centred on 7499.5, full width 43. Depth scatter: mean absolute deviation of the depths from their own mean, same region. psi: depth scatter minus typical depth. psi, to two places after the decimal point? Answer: 0.50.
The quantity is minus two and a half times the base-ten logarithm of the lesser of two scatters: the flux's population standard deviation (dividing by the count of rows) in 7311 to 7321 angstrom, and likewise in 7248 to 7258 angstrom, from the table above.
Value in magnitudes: 1.4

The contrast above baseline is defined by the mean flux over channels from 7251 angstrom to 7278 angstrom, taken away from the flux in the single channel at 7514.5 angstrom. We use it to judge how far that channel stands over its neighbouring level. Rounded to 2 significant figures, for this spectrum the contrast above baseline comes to 0.40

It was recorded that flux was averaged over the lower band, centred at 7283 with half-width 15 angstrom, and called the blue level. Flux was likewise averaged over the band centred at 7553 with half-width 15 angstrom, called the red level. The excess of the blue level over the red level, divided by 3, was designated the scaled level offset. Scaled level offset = -0.43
